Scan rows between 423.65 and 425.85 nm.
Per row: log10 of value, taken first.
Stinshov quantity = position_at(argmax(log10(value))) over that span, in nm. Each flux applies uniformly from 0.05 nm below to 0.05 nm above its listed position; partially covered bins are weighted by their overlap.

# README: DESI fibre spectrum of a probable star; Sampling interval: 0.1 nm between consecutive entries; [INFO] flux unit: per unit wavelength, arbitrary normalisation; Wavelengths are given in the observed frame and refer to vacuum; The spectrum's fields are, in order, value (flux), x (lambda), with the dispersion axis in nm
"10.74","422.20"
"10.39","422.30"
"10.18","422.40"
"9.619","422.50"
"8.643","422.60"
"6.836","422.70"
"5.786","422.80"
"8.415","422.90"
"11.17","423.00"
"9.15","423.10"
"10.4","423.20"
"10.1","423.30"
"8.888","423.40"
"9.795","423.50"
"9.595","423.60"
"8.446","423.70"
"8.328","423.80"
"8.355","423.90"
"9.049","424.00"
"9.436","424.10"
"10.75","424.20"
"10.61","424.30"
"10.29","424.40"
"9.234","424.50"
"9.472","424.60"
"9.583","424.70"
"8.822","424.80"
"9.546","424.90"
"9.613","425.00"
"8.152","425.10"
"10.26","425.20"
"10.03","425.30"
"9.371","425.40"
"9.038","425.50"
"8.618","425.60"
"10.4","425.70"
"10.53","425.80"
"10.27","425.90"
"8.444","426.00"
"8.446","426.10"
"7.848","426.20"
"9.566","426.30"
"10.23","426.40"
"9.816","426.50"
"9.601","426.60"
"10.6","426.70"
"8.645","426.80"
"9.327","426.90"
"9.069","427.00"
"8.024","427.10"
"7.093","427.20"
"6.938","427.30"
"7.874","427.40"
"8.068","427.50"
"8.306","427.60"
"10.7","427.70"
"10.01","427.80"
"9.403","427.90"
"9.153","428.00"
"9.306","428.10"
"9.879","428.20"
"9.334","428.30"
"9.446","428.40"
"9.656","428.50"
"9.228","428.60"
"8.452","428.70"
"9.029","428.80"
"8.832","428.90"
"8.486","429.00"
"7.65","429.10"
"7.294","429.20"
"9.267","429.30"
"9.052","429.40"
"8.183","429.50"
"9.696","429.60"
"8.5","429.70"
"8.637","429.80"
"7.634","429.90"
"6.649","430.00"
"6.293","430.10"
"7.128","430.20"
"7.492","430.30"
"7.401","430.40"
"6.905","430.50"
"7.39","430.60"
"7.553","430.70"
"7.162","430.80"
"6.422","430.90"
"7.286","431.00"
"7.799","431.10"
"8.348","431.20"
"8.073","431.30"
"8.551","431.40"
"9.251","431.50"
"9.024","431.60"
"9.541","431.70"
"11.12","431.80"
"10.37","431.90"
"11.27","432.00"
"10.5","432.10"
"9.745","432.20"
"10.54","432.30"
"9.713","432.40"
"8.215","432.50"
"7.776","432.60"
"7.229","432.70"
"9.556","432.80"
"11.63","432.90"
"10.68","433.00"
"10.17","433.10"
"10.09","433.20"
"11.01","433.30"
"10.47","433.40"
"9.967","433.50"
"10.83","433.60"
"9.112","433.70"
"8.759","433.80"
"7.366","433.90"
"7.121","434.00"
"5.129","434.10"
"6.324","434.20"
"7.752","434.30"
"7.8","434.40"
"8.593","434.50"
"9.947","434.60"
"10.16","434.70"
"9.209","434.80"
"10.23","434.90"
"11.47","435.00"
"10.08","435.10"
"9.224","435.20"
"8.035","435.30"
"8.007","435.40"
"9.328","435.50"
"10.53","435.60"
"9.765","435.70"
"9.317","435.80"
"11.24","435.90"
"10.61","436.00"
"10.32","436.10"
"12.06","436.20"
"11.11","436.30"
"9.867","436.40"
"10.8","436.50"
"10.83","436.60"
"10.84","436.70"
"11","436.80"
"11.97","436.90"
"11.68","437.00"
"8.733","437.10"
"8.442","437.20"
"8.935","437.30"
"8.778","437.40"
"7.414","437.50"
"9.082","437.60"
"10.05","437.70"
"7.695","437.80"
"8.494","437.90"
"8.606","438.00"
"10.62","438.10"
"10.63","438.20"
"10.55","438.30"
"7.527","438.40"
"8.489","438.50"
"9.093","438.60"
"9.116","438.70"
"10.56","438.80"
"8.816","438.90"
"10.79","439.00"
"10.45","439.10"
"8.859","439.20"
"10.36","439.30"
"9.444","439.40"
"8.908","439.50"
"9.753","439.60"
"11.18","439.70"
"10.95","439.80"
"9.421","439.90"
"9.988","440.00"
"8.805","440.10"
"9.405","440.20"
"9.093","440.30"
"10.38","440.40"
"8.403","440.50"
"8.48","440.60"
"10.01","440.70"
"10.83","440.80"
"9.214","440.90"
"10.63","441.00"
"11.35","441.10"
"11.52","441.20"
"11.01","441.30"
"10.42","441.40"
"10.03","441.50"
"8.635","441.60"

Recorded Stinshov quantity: 424.20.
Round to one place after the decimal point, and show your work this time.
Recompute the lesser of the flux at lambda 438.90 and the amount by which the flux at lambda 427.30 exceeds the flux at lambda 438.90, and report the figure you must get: -1.9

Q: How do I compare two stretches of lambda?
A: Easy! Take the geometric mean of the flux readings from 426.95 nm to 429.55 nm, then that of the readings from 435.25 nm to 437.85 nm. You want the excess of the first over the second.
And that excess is -1.1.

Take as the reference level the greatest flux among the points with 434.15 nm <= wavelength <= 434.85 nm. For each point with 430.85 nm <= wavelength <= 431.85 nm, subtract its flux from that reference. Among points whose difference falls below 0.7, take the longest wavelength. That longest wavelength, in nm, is 431.80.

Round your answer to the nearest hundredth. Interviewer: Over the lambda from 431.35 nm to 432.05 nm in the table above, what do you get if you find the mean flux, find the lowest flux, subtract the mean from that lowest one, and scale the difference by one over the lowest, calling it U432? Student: -0.15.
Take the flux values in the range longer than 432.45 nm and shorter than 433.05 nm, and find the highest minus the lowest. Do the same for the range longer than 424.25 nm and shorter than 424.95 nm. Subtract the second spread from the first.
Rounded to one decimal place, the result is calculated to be 2.6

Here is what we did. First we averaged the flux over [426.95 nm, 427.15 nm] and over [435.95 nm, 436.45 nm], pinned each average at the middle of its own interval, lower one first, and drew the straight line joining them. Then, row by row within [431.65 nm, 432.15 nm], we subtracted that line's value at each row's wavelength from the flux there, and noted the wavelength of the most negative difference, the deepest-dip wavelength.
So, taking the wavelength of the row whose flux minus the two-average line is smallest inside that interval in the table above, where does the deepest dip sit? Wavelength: 431.70 nm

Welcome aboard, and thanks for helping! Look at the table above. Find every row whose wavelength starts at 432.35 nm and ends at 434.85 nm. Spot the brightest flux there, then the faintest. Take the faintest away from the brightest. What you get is 7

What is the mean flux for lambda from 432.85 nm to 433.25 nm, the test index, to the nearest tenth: 10.6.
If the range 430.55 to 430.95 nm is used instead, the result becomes 7.1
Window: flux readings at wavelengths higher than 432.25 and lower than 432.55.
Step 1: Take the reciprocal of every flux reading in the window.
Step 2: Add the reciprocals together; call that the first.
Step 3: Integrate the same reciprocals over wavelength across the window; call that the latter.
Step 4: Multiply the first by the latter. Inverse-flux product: 0.010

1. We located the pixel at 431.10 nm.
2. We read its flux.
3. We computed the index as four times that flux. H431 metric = 31.2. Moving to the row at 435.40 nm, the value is 32.0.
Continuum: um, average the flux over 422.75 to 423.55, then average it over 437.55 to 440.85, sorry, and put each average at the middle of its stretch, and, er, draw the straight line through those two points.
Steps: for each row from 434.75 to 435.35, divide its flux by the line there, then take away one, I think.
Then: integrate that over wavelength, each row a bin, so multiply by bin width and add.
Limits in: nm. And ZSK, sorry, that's 0.02 nm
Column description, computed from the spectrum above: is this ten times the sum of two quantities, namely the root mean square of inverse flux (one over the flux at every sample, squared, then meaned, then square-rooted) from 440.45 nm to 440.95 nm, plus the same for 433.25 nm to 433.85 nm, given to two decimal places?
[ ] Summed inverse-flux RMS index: 2.09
